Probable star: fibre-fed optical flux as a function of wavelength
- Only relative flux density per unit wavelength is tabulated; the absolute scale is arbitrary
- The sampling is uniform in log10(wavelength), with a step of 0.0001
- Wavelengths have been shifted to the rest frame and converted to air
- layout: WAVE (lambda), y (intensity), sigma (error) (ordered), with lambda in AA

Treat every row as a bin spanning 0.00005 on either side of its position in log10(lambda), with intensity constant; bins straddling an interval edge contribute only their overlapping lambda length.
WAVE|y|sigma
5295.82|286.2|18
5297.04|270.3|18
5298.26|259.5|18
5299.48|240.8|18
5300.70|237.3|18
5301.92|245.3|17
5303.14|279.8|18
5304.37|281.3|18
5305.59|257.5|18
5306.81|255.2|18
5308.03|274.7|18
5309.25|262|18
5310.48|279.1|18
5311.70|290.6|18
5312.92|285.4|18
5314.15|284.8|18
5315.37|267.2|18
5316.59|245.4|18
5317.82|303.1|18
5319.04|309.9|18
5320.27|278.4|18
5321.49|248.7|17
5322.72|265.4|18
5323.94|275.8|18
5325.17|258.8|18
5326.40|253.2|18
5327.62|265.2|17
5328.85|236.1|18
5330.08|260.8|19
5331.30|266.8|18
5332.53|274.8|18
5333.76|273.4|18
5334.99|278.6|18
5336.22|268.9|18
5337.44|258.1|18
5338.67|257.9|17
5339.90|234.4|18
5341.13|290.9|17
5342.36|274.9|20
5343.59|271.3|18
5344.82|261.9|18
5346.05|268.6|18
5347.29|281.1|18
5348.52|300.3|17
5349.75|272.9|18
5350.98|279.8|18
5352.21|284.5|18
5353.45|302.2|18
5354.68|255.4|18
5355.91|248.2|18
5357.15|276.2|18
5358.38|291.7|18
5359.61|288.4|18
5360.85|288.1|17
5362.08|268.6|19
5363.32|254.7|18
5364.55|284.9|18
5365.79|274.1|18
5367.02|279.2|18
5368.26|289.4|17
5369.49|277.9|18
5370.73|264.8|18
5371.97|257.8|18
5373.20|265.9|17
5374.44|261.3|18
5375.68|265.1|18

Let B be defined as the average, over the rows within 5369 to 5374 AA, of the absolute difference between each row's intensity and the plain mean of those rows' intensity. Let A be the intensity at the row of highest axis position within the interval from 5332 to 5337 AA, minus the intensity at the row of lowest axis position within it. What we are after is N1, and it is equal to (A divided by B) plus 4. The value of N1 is 3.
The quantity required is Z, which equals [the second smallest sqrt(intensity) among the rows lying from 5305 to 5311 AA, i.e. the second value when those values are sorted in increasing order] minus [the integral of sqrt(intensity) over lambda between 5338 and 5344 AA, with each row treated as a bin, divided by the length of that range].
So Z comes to -0.24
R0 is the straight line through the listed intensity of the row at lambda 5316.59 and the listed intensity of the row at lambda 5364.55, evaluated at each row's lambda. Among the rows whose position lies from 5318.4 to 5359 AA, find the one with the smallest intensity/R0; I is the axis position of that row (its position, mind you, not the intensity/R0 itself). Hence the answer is 5339.90 AA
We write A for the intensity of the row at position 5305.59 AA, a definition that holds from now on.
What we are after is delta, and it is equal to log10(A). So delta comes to 2.41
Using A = 257.5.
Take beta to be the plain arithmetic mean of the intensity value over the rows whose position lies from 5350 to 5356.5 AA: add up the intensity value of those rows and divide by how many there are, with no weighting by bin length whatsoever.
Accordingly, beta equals 274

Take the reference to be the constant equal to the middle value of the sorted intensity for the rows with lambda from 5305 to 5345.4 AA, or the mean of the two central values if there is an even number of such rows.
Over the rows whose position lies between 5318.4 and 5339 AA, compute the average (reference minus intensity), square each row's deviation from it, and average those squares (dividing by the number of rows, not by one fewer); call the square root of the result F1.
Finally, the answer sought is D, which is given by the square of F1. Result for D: 238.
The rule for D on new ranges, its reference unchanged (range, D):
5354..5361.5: 289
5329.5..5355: 228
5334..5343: 285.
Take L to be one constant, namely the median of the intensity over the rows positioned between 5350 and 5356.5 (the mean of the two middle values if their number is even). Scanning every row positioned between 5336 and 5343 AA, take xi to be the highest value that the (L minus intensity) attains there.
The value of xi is 45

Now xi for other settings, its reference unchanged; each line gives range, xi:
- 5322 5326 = 21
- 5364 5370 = 6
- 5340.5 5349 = 18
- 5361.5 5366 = 25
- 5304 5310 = 25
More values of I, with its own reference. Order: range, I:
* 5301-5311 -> 5301.92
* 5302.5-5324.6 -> 5321.49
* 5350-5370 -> 5355.91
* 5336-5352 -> 5339.90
